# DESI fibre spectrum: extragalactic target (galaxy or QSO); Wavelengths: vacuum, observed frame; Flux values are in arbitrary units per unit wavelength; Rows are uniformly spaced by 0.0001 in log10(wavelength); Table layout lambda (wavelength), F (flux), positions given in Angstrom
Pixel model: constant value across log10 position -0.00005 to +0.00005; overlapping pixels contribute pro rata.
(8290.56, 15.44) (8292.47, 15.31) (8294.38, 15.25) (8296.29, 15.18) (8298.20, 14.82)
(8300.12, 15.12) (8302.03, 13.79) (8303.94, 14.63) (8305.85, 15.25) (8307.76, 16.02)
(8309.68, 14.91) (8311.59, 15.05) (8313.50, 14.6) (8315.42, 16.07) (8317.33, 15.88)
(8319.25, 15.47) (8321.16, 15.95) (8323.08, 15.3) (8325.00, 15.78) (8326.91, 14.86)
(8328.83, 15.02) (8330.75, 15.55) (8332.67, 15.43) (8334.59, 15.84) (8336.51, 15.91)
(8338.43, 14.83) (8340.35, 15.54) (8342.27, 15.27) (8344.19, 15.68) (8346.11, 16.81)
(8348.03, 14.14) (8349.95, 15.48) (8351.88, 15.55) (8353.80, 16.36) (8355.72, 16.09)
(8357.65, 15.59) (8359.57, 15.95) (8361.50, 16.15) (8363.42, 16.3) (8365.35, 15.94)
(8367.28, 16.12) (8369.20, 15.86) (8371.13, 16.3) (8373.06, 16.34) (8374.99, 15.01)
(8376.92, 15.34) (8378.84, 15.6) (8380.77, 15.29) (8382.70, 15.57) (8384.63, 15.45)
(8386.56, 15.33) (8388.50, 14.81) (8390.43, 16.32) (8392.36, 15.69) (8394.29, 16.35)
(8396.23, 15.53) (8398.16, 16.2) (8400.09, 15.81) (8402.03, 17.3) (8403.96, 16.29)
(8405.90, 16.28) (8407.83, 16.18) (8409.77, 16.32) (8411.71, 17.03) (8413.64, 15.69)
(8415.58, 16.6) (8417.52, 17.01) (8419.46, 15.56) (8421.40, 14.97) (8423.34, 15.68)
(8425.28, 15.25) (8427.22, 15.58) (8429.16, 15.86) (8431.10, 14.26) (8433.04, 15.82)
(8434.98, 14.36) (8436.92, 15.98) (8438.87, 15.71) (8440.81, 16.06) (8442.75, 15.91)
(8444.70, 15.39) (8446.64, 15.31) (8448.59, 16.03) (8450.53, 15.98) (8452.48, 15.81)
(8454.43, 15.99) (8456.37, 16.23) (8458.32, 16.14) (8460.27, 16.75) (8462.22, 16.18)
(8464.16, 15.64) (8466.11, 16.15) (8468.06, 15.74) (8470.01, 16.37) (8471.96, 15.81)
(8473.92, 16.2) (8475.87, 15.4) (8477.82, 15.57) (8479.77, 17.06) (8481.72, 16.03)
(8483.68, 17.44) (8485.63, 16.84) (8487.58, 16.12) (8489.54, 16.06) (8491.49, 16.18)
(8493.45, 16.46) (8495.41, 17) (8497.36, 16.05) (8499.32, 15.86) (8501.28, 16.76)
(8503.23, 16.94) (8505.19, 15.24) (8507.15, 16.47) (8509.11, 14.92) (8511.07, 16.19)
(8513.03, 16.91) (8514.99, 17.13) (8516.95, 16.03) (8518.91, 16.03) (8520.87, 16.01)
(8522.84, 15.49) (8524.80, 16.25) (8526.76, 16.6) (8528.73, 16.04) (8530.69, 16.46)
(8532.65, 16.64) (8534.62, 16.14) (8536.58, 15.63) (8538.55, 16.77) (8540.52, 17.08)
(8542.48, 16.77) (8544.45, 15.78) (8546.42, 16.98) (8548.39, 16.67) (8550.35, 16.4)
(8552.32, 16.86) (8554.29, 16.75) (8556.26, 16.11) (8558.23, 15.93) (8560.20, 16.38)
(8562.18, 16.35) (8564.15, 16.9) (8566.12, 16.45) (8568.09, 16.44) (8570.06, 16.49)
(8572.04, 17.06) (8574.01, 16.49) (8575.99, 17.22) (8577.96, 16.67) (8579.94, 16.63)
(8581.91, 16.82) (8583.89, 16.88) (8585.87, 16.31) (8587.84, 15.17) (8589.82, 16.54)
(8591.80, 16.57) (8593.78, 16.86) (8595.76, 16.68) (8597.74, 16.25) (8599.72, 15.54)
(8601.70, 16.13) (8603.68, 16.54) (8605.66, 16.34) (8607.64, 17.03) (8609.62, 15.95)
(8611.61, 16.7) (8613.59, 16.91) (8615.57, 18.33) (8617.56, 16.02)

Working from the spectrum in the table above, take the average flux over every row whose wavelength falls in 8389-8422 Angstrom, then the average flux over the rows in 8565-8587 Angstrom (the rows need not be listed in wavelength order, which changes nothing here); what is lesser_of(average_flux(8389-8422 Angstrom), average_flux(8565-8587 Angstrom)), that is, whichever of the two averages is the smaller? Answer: 16.18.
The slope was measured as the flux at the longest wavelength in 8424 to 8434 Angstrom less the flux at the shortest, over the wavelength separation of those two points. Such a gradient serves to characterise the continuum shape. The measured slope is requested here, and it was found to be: 0.07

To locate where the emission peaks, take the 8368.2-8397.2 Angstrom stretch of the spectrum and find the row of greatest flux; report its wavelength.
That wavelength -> 8394.29 Angstrom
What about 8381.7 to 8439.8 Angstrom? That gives 8402.03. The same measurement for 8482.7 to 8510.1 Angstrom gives 8483.68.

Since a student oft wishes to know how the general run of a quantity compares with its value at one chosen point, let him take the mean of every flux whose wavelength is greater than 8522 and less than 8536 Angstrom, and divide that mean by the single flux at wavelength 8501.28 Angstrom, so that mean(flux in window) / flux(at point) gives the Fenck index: 0.968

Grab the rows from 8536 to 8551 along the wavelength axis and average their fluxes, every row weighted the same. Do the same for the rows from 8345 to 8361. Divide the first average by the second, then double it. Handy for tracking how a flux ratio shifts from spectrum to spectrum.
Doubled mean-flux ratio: 2.10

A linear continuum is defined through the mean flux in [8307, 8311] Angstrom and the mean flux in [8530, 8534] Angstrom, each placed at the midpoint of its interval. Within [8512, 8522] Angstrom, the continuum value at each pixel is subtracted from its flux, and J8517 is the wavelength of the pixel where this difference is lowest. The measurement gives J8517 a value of 8520.87 Angstrom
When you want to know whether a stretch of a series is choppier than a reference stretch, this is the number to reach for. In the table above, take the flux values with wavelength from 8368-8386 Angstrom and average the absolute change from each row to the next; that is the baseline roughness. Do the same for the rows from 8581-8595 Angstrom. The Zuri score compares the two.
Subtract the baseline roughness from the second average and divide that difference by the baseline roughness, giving 0.48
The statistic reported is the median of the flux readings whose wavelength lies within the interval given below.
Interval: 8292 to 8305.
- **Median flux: 15.12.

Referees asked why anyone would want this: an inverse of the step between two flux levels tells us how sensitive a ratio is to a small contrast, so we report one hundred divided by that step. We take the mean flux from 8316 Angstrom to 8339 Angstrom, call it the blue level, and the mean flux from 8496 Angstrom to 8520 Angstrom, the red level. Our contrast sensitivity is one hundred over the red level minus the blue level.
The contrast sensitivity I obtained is 138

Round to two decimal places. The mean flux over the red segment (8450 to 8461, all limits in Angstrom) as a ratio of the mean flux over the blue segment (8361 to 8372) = 1.00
